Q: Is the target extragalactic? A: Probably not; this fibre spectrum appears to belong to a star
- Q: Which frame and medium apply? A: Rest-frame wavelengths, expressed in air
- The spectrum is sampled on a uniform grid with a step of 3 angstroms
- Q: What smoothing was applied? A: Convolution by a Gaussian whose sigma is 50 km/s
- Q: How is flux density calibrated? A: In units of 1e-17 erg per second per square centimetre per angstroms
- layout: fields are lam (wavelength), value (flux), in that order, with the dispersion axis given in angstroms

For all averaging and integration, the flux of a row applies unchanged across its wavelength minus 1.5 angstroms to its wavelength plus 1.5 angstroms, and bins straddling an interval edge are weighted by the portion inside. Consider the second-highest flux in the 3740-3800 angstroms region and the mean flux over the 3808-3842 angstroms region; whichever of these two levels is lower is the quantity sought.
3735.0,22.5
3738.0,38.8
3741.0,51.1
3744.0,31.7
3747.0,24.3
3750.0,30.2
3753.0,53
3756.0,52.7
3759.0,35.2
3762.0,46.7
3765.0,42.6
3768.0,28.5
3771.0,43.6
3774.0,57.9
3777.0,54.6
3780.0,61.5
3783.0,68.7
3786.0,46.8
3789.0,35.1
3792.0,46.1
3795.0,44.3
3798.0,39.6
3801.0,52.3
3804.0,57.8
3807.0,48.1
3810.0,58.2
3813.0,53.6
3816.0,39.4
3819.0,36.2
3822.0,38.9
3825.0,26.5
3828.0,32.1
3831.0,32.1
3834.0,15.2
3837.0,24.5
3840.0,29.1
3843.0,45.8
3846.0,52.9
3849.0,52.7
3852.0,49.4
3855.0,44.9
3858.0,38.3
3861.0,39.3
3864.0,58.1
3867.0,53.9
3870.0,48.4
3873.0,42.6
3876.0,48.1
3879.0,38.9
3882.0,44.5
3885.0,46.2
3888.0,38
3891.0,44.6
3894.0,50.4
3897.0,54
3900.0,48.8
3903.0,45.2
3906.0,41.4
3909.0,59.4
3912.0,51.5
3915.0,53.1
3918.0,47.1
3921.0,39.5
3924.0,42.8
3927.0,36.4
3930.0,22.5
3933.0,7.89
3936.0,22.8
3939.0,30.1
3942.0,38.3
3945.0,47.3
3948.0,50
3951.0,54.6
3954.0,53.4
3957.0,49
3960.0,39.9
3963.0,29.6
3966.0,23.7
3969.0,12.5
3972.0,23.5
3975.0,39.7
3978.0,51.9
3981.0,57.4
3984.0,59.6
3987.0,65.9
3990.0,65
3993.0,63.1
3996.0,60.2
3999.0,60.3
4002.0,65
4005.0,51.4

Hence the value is 35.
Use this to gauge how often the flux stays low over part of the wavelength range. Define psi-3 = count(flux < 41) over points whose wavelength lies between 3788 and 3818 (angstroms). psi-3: 3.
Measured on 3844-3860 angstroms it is 1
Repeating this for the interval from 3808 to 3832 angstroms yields 6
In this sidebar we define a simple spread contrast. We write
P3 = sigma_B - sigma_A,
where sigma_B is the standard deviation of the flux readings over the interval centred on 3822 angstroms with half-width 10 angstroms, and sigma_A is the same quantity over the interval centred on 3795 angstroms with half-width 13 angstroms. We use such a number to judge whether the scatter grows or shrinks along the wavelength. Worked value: -1.4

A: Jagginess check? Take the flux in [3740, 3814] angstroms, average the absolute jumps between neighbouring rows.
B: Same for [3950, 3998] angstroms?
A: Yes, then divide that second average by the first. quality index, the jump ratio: 0.66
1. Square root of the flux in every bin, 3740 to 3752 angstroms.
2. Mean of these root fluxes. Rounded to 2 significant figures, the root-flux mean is 5.8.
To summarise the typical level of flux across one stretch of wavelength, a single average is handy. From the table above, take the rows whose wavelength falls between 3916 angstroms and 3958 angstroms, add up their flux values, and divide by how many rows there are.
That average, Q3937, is 38.7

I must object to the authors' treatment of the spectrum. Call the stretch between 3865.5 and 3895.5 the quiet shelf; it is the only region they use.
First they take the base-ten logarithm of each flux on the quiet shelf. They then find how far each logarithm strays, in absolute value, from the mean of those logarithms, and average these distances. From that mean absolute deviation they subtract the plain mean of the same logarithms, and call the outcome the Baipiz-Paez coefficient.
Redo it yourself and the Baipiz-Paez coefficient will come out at -1.62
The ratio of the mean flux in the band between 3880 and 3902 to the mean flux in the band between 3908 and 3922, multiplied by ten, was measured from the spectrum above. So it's 9.3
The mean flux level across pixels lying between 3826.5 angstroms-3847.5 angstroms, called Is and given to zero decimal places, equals 33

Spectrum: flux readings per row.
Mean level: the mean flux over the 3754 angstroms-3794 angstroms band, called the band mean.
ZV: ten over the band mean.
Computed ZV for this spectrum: 0.210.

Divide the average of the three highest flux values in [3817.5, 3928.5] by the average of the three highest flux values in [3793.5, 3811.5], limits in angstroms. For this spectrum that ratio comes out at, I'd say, 1.0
